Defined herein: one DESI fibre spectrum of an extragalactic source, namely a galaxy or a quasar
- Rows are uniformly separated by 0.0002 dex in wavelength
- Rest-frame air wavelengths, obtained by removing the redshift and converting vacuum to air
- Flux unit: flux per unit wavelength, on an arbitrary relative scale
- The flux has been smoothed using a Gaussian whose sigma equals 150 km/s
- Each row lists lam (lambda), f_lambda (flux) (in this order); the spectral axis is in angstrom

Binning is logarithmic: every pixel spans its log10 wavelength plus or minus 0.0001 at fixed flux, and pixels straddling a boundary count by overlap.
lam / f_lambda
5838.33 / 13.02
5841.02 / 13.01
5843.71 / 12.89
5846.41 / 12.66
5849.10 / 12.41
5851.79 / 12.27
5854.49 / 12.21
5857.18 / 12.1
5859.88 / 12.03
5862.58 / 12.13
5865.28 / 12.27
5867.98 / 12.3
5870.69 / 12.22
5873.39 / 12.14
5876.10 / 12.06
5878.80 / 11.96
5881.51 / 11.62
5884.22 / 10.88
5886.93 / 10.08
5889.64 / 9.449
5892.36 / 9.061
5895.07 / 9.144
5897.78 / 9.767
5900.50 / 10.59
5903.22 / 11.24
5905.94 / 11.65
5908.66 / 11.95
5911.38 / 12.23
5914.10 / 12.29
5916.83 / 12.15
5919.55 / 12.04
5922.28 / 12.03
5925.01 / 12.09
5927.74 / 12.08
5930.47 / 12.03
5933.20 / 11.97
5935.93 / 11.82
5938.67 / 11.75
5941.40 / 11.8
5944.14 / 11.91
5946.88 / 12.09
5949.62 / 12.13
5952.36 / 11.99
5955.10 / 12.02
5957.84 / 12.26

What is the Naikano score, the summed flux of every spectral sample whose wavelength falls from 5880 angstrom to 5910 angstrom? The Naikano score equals 115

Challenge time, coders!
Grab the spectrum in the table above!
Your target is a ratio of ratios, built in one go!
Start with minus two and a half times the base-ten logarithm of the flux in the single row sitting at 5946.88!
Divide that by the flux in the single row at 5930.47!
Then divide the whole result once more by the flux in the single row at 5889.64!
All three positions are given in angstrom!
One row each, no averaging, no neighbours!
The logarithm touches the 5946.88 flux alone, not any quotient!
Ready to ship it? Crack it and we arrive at -0.0238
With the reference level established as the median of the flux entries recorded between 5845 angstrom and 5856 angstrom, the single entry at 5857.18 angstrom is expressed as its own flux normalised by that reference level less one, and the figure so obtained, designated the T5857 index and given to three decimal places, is -0.019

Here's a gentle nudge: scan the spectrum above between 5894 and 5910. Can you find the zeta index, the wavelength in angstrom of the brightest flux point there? 5908.66 angstrom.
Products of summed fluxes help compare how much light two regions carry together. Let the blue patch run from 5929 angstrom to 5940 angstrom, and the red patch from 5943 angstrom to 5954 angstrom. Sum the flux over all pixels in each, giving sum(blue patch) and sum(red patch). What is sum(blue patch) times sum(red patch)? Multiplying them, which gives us 2289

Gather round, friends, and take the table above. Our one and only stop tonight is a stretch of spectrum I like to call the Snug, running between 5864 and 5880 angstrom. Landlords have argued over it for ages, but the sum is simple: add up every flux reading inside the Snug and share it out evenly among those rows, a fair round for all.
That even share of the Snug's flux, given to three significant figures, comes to 12.2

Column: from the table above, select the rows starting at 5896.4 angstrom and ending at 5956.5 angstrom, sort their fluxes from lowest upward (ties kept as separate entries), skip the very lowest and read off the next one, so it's 10.59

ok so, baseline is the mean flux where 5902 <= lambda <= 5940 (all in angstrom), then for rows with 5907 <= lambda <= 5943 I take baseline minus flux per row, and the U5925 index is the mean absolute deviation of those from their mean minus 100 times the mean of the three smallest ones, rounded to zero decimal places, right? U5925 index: 27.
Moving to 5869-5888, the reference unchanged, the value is 19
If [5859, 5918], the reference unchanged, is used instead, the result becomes 34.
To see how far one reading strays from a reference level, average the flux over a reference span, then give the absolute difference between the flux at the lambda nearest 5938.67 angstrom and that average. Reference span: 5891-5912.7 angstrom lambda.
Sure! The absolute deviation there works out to 1.05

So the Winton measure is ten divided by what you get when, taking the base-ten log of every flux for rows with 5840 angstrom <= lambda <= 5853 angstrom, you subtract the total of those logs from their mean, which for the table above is -2.27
